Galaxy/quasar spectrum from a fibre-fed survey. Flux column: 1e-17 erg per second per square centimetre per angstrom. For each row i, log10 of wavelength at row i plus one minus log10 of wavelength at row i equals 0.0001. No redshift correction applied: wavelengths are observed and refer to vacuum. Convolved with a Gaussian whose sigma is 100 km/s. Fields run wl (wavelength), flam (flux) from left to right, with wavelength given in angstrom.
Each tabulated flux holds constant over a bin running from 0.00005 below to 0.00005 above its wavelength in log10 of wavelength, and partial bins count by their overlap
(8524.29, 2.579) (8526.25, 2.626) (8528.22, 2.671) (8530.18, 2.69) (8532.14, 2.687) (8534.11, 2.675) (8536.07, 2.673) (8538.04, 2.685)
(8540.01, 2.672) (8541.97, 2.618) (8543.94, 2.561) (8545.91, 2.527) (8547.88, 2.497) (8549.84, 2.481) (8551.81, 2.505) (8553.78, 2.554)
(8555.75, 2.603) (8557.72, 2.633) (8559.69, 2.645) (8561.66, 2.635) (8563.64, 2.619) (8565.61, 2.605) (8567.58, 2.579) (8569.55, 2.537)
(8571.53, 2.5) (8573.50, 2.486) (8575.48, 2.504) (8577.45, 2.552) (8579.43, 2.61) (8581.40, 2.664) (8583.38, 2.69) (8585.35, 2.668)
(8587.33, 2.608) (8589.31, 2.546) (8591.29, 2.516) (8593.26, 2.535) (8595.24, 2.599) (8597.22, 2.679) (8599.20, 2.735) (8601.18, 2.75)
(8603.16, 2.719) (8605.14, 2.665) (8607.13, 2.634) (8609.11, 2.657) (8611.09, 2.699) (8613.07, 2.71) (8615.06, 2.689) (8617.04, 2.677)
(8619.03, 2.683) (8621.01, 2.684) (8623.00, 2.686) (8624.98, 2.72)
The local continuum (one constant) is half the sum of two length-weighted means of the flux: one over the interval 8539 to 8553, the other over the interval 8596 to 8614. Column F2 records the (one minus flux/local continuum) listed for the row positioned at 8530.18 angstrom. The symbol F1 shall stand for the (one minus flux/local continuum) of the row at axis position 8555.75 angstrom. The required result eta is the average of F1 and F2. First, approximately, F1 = 0.01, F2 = -0.026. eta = -0.009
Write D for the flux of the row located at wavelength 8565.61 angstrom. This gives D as 2.605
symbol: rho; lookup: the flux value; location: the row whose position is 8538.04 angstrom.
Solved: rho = 2.685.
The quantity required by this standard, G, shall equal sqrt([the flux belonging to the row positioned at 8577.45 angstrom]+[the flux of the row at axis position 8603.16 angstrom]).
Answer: 2.30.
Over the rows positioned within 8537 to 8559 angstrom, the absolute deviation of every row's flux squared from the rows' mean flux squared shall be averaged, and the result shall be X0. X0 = 0.31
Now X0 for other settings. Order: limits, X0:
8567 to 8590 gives 0.30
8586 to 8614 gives 0.33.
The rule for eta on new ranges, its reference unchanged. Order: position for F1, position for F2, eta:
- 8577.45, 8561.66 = 0.011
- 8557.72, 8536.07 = -0.012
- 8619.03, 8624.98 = -0.030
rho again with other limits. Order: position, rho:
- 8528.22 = 2.671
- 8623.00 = 2.686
